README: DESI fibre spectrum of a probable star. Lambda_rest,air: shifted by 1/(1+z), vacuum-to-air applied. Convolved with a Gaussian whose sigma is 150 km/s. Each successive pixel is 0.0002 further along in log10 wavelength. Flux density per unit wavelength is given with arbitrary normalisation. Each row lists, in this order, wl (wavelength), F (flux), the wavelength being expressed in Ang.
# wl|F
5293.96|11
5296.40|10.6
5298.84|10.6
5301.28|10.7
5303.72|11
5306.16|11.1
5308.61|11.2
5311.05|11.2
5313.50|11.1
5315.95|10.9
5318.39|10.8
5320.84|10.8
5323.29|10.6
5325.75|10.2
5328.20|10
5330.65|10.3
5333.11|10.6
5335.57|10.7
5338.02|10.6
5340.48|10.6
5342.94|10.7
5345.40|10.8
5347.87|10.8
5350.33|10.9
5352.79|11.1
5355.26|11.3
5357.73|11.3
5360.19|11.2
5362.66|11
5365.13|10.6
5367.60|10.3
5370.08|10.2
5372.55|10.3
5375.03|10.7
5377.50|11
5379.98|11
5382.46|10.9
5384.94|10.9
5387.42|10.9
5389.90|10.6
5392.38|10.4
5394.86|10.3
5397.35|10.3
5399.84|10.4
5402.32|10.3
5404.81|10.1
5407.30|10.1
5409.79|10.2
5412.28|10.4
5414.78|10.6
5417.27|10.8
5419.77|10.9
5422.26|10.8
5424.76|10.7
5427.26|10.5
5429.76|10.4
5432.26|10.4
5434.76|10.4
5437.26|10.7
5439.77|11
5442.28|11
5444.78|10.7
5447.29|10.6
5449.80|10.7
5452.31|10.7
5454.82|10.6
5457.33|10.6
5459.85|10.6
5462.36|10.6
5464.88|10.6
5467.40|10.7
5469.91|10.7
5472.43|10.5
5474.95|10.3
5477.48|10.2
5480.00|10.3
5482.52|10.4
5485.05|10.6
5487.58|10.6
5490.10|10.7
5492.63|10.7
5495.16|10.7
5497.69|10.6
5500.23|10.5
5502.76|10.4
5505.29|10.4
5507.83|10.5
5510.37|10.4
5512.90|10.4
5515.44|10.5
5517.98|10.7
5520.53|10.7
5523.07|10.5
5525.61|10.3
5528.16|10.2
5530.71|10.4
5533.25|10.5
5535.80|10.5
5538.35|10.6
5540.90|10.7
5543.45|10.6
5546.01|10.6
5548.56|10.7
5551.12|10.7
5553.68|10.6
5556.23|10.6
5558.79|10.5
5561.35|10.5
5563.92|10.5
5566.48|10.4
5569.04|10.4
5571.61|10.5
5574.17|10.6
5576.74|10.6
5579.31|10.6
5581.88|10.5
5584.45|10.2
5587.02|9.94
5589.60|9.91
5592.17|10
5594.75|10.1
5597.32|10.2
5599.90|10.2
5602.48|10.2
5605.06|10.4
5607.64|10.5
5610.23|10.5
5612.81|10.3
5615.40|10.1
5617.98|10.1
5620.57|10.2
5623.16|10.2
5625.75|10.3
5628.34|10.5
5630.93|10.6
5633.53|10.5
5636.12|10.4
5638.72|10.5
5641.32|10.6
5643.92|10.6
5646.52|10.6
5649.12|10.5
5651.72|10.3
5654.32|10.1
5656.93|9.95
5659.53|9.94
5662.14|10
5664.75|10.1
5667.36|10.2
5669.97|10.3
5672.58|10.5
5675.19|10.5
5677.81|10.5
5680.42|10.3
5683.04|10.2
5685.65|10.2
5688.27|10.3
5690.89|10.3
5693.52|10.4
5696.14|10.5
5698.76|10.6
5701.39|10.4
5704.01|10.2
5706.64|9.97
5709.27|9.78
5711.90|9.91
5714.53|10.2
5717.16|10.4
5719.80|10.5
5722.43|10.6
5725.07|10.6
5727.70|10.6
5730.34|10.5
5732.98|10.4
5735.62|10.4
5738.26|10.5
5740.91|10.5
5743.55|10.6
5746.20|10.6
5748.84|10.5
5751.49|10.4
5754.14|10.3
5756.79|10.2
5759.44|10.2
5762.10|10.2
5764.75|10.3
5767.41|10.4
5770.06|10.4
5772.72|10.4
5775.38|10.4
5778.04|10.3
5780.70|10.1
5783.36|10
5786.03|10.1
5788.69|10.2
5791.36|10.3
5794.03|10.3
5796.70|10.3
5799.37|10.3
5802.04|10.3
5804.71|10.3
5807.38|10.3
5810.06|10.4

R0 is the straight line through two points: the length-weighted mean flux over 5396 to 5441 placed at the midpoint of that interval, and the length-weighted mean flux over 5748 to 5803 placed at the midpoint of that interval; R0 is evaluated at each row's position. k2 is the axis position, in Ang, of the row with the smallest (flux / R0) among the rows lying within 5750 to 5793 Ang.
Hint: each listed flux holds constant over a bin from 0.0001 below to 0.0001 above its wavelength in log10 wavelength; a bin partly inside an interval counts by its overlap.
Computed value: 5783.36 Ang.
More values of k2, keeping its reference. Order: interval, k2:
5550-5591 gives 5589.60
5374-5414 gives 5404.81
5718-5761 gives 5756.79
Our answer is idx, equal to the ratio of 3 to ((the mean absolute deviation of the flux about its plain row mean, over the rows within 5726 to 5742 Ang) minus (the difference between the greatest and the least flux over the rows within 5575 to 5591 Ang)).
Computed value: -5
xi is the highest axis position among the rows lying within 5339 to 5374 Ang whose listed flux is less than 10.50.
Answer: 5372.55 Ang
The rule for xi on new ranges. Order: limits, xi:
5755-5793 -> 5791.36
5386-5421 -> 5412.28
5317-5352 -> 5330.65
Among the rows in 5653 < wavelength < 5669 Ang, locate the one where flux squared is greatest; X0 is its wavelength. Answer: 5667.36 Ang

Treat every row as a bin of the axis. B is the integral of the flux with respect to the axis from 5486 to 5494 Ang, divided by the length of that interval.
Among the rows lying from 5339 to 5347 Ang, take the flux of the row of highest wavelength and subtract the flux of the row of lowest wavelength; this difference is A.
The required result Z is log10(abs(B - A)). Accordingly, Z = 1.02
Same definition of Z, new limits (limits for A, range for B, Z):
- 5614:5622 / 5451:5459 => 1.02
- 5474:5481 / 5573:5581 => 1.02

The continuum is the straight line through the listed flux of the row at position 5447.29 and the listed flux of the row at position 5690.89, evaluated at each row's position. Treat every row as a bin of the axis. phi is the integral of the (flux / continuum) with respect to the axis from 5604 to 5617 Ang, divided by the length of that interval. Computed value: 0.996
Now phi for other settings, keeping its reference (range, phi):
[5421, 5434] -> 0.994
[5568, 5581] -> 1.009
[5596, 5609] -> 0.990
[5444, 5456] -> 1.006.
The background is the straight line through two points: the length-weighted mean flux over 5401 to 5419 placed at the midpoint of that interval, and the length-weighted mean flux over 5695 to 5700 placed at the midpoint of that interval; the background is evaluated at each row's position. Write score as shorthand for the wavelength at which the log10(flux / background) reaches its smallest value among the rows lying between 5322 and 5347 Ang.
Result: 5328.20 Ang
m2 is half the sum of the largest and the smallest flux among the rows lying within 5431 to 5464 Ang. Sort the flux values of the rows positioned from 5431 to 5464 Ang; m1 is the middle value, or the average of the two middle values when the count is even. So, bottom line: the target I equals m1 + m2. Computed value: 21.3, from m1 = 10.6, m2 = 10.7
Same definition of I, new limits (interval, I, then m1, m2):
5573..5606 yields 20.5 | 10.2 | 10.3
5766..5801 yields 20.5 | 10.3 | 10.2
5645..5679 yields 20.6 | 10.3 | 10.3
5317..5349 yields 21.0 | 10.6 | 10.4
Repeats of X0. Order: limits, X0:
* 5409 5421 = 5419.77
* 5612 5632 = 5630.93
